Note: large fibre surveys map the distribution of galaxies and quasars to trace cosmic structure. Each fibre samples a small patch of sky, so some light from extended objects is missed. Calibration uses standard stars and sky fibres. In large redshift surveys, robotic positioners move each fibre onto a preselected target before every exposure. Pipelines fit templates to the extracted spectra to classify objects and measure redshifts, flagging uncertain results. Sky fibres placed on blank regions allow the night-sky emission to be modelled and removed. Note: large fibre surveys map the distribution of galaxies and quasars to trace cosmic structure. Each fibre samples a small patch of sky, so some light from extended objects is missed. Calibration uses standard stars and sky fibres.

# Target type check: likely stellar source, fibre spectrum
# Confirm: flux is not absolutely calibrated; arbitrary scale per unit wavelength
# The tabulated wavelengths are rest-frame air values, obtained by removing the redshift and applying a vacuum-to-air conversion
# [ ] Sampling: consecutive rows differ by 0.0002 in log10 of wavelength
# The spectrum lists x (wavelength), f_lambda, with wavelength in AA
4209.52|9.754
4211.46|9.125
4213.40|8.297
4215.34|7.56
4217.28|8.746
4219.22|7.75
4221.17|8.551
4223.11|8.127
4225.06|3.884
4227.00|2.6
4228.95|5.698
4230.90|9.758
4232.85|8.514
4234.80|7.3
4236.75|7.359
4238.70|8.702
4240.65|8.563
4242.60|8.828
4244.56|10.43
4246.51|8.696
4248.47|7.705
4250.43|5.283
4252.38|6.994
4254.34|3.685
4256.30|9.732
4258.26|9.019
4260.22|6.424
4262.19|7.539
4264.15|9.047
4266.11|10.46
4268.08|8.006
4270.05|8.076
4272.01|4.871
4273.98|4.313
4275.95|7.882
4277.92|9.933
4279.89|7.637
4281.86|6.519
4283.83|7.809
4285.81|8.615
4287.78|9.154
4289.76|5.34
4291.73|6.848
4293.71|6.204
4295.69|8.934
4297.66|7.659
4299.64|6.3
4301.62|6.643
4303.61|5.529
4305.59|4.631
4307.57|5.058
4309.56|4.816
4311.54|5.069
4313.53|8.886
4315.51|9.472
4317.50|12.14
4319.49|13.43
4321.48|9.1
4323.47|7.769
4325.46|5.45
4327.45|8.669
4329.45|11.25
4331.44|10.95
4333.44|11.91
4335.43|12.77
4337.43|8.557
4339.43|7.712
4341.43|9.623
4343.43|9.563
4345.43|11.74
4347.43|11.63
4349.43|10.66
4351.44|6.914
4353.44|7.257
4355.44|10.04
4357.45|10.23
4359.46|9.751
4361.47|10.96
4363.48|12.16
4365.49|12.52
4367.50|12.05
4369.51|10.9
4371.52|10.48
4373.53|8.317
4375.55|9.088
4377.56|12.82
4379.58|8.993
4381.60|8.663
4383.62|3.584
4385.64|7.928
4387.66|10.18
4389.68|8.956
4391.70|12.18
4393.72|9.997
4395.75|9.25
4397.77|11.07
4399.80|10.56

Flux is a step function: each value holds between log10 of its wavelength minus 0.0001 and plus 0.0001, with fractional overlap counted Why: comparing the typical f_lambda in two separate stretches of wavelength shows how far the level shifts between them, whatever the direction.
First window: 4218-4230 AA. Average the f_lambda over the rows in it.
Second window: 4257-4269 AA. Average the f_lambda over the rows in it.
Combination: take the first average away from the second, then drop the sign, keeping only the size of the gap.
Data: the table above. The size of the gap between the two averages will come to 2.3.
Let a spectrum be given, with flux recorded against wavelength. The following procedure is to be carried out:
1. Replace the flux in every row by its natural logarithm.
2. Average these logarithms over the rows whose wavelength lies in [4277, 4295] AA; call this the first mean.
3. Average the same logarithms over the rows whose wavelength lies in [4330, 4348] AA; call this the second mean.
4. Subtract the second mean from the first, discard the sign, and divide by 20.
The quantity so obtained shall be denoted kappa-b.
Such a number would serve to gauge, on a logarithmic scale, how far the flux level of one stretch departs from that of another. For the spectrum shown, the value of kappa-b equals 0.017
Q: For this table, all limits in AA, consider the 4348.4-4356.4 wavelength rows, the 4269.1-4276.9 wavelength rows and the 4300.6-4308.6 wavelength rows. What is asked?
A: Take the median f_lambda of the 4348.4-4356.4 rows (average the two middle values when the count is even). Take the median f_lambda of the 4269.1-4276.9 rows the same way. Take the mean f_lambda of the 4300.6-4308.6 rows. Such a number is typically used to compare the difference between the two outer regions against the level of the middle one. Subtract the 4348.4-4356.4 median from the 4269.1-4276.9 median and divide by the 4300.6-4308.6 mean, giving -0.42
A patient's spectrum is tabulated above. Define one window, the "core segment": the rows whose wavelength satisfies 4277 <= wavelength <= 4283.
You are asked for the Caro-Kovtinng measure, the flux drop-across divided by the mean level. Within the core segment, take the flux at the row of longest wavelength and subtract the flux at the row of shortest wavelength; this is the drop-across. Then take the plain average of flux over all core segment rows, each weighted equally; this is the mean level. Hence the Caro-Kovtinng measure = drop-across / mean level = -0.43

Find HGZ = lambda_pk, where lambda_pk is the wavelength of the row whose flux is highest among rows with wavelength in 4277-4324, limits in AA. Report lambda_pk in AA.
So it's 4319.49 AA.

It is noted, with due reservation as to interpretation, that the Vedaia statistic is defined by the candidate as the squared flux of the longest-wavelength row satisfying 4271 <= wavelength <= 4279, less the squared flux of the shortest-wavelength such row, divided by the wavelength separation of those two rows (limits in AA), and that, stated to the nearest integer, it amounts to 13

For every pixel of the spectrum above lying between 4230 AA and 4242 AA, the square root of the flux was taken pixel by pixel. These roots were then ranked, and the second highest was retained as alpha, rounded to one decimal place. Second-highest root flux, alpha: 2.9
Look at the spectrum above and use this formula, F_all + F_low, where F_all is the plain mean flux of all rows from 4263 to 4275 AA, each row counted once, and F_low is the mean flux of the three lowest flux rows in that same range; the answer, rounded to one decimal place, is 13.2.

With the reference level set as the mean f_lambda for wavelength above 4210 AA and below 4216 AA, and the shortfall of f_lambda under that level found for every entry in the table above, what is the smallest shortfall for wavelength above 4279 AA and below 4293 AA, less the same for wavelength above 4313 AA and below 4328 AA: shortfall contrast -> 4.3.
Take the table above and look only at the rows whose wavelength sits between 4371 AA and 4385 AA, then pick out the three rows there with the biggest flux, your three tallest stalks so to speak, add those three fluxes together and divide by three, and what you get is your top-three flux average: 10.8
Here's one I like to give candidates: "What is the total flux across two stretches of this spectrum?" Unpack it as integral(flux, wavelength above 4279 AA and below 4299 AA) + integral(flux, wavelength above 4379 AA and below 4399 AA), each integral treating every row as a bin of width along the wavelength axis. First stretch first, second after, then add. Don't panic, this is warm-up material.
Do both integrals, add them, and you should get 331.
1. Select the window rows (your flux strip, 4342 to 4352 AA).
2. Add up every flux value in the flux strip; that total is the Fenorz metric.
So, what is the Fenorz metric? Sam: 51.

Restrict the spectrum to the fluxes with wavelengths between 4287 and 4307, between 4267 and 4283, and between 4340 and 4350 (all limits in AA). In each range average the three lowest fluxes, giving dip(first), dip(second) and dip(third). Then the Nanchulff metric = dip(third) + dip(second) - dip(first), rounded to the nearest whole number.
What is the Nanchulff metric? 10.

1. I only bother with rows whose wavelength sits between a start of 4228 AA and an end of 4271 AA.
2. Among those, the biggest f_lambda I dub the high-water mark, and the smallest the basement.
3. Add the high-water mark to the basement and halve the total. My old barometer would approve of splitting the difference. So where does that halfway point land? 7.1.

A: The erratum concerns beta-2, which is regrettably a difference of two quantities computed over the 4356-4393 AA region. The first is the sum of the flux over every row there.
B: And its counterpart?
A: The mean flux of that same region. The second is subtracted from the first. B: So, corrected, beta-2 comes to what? 170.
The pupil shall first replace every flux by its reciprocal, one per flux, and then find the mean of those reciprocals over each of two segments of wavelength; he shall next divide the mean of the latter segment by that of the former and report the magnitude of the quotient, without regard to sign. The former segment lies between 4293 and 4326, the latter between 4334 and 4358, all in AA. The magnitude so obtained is 0.72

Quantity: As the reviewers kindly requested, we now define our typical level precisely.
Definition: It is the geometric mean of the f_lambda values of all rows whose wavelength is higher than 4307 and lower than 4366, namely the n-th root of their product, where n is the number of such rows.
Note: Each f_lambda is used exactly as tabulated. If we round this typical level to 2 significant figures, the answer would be 9.2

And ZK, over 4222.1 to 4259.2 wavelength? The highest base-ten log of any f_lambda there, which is 1.02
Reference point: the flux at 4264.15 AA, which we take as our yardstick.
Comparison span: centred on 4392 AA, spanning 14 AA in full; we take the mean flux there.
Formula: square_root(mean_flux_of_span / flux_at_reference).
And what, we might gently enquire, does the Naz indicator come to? 1.05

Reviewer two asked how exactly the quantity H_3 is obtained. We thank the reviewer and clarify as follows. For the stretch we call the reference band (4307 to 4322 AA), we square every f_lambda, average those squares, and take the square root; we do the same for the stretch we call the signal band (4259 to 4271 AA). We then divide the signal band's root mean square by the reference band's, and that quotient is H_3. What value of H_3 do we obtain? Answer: 0.92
